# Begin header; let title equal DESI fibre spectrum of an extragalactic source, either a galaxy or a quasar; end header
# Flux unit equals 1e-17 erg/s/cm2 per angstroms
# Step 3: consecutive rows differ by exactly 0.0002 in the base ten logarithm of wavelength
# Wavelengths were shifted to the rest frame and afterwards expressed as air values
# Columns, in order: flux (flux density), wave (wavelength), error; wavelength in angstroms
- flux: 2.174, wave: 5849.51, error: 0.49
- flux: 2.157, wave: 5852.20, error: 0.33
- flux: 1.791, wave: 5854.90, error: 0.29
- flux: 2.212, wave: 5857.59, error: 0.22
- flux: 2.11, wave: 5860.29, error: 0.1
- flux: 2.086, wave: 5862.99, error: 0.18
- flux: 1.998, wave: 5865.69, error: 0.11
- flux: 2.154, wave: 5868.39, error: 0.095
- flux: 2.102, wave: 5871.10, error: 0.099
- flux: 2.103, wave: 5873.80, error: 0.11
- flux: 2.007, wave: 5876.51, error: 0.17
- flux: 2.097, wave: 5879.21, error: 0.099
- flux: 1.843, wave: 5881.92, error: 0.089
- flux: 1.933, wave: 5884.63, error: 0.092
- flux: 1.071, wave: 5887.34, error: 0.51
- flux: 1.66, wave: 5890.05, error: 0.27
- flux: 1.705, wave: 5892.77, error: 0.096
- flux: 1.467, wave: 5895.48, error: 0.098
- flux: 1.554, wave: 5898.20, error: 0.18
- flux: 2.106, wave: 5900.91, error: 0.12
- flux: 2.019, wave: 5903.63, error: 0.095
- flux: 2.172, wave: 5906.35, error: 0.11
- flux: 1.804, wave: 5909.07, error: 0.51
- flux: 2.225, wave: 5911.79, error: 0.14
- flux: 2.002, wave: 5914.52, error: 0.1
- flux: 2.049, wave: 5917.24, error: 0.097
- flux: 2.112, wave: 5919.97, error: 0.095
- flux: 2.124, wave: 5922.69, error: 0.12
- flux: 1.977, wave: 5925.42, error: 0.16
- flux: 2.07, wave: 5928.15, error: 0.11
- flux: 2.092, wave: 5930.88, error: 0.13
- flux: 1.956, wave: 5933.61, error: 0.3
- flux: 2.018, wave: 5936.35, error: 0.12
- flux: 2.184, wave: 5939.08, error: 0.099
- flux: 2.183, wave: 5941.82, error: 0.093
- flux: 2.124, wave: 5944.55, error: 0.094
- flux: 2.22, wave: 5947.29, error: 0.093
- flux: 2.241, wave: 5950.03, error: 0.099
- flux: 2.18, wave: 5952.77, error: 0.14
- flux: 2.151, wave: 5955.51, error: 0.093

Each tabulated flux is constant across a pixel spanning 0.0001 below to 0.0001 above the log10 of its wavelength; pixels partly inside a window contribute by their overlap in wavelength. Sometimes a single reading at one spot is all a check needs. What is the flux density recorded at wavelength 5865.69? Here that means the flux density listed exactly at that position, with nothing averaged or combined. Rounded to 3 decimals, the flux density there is 1.998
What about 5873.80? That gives 2.103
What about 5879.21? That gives 2.097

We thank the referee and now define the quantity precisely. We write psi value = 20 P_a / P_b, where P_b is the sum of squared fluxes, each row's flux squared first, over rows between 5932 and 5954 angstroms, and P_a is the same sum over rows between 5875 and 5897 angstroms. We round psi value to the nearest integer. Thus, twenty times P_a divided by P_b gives 13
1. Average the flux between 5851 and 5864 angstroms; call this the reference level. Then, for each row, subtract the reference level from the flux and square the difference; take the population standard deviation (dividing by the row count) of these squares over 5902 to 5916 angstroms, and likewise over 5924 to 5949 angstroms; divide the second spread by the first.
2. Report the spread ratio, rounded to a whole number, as 0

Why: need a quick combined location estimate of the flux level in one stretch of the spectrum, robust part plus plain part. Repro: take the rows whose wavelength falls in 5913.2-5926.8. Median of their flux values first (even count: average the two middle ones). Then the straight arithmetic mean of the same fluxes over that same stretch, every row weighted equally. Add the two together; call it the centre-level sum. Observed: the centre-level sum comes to 4.10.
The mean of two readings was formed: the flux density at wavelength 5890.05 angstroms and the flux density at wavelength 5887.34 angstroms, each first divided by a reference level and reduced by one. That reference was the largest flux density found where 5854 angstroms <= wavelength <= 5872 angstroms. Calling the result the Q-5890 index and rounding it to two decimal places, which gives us -0.38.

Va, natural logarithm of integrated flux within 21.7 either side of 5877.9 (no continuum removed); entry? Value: 4.4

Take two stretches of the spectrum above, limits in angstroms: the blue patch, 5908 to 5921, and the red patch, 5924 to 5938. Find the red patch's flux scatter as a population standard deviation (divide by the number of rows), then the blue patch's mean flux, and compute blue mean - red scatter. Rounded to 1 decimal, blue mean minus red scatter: 2.0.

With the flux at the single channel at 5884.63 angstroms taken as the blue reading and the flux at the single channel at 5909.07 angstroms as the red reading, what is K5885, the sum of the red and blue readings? 3.74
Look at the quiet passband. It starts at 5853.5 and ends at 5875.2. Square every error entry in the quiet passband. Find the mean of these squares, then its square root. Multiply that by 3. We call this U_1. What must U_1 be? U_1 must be 0.495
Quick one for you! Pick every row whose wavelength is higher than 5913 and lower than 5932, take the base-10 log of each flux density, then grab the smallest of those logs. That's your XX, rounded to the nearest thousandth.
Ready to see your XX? 0.296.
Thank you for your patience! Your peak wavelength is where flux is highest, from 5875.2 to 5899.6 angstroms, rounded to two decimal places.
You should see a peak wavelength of 5879.21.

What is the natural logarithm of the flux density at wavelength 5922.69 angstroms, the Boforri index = 0.753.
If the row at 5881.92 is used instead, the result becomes 0.611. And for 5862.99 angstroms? 0.735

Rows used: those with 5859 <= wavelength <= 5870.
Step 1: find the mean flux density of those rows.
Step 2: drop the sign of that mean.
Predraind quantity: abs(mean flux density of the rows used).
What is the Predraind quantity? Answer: 2.09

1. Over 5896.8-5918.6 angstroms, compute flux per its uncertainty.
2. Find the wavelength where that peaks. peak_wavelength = 5903.63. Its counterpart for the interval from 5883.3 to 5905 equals 5903.63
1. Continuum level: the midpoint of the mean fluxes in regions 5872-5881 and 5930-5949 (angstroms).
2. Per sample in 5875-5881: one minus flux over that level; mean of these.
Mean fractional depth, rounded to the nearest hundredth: 0.02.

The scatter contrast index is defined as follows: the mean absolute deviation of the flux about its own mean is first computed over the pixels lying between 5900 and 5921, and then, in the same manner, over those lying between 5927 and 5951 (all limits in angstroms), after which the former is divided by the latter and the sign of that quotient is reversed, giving -1.2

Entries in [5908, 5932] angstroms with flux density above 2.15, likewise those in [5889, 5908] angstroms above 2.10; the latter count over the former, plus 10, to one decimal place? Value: 12.0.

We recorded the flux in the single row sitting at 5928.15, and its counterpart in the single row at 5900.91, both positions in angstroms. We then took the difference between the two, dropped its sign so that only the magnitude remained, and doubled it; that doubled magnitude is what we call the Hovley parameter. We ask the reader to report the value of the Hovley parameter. 0.07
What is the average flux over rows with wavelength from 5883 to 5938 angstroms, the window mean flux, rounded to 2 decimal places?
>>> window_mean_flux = 1.91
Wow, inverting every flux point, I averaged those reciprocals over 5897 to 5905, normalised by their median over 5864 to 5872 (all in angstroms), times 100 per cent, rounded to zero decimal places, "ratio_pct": 113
